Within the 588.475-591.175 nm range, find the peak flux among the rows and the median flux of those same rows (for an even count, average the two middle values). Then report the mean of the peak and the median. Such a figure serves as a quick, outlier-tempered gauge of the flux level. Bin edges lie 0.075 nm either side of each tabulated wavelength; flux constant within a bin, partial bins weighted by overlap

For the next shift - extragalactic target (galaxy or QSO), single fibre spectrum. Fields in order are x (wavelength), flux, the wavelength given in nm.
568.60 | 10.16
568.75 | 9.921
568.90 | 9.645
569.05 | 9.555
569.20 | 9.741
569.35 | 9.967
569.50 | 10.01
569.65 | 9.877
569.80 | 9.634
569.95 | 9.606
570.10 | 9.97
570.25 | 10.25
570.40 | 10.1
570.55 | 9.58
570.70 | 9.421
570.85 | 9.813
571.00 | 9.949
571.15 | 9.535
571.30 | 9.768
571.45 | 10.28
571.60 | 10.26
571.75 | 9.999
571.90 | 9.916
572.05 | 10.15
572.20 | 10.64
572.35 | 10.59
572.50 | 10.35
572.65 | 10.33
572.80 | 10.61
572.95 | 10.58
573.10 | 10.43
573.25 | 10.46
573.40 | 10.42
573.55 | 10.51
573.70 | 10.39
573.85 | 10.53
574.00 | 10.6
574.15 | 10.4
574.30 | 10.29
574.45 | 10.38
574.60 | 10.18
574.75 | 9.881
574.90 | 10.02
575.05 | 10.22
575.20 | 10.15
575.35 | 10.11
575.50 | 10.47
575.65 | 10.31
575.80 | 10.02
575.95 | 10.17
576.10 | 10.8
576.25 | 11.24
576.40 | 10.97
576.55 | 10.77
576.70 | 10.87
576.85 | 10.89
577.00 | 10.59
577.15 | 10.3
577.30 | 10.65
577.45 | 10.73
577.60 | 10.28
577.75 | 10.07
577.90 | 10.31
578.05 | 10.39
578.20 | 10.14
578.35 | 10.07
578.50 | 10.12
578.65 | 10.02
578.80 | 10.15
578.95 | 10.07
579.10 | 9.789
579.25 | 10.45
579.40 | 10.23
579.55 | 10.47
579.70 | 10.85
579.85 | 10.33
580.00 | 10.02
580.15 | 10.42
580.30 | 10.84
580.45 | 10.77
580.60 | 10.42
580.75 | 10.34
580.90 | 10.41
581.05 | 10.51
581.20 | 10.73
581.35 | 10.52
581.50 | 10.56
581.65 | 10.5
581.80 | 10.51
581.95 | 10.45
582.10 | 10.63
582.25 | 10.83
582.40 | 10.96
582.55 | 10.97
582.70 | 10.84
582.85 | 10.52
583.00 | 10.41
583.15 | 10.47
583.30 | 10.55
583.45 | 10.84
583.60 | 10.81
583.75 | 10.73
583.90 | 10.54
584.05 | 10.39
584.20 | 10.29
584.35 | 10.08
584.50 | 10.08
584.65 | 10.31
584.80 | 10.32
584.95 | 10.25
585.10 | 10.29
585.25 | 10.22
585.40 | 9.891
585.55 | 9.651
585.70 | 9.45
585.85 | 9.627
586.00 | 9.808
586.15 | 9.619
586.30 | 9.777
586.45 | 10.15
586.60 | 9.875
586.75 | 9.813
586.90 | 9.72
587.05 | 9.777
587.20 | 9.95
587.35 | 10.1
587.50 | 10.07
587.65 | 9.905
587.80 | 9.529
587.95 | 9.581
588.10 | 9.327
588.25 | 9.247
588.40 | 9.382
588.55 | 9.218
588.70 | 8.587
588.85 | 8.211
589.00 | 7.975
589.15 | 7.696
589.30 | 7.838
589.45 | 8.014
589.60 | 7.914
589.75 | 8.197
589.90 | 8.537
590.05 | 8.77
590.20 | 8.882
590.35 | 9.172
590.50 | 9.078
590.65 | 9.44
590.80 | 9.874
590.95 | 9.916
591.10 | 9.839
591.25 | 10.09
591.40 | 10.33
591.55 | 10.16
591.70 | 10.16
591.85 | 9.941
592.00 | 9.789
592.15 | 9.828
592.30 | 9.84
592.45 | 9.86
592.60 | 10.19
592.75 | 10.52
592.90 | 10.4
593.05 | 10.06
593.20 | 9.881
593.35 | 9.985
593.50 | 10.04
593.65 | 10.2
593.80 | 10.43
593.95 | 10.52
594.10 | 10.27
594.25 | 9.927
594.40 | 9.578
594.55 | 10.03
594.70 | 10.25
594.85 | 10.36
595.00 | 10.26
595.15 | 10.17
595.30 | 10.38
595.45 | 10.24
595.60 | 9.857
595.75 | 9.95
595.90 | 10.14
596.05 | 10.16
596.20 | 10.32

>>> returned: 9.3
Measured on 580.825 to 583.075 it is 10.7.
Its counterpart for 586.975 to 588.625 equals 9.8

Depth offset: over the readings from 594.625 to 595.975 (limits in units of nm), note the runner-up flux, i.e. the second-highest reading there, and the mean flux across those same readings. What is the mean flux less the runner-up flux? -0.18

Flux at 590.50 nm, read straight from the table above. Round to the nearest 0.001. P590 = 9.078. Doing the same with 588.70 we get 8.587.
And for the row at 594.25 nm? 9.927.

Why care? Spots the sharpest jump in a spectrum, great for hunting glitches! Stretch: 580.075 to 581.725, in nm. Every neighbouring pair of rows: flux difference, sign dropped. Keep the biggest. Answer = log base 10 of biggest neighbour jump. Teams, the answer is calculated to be -0.38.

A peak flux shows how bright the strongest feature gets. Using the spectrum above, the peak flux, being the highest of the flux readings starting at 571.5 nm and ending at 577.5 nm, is 11.24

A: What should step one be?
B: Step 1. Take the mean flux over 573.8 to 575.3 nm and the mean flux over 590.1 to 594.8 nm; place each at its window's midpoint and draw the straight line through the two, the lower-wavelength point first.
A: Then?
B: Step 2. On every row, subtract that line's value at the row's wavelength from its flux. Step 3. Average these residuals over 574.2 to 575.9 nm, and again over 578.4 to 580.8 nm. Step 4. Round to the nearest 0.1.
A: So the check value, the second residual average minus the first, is 0.2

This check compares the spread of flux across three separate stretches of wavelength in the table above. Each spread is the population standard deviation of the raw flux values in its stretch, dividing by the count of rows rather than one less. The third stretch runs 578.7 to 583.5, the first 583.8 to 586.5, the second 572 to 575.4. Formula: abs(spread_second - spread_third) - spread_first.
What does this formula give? -0.24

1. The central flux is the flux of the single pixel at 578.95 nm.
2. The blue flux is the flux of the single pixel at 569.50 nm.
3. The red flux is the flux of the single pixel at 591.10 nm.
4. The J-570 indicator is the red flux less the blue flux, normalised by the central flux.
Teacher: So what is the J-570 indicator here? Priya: -0.017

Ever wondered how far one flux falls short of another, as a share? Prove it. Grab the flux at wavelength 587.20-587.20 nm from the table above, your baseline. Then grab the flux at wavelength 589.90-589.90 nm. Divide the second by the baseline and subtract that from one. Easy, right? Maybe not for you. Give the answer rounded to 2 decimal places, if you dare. 0.14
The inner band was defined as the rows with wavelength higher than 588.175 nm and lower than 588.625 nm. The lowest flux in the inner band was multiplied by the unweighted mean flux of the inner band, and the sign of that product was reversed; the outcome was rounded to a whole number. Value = -86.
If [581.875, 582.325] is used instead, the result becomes -111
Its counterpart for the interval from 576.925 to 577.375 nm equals -108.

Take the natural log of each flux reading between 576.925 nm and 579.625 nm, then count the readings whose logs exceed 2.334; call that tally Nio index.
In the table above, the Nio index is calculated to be 6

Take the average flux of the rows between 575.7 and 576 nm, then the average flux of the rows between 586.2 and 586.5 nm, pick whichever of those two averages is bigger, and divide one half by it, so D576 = 0.0495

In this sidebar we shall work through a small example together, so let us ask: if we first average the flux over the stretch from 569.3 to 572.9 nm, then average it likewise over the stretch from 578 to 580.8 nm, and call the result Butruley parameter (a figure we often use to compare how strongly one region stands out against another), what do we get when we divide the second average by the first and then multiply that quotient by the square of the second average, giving 109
